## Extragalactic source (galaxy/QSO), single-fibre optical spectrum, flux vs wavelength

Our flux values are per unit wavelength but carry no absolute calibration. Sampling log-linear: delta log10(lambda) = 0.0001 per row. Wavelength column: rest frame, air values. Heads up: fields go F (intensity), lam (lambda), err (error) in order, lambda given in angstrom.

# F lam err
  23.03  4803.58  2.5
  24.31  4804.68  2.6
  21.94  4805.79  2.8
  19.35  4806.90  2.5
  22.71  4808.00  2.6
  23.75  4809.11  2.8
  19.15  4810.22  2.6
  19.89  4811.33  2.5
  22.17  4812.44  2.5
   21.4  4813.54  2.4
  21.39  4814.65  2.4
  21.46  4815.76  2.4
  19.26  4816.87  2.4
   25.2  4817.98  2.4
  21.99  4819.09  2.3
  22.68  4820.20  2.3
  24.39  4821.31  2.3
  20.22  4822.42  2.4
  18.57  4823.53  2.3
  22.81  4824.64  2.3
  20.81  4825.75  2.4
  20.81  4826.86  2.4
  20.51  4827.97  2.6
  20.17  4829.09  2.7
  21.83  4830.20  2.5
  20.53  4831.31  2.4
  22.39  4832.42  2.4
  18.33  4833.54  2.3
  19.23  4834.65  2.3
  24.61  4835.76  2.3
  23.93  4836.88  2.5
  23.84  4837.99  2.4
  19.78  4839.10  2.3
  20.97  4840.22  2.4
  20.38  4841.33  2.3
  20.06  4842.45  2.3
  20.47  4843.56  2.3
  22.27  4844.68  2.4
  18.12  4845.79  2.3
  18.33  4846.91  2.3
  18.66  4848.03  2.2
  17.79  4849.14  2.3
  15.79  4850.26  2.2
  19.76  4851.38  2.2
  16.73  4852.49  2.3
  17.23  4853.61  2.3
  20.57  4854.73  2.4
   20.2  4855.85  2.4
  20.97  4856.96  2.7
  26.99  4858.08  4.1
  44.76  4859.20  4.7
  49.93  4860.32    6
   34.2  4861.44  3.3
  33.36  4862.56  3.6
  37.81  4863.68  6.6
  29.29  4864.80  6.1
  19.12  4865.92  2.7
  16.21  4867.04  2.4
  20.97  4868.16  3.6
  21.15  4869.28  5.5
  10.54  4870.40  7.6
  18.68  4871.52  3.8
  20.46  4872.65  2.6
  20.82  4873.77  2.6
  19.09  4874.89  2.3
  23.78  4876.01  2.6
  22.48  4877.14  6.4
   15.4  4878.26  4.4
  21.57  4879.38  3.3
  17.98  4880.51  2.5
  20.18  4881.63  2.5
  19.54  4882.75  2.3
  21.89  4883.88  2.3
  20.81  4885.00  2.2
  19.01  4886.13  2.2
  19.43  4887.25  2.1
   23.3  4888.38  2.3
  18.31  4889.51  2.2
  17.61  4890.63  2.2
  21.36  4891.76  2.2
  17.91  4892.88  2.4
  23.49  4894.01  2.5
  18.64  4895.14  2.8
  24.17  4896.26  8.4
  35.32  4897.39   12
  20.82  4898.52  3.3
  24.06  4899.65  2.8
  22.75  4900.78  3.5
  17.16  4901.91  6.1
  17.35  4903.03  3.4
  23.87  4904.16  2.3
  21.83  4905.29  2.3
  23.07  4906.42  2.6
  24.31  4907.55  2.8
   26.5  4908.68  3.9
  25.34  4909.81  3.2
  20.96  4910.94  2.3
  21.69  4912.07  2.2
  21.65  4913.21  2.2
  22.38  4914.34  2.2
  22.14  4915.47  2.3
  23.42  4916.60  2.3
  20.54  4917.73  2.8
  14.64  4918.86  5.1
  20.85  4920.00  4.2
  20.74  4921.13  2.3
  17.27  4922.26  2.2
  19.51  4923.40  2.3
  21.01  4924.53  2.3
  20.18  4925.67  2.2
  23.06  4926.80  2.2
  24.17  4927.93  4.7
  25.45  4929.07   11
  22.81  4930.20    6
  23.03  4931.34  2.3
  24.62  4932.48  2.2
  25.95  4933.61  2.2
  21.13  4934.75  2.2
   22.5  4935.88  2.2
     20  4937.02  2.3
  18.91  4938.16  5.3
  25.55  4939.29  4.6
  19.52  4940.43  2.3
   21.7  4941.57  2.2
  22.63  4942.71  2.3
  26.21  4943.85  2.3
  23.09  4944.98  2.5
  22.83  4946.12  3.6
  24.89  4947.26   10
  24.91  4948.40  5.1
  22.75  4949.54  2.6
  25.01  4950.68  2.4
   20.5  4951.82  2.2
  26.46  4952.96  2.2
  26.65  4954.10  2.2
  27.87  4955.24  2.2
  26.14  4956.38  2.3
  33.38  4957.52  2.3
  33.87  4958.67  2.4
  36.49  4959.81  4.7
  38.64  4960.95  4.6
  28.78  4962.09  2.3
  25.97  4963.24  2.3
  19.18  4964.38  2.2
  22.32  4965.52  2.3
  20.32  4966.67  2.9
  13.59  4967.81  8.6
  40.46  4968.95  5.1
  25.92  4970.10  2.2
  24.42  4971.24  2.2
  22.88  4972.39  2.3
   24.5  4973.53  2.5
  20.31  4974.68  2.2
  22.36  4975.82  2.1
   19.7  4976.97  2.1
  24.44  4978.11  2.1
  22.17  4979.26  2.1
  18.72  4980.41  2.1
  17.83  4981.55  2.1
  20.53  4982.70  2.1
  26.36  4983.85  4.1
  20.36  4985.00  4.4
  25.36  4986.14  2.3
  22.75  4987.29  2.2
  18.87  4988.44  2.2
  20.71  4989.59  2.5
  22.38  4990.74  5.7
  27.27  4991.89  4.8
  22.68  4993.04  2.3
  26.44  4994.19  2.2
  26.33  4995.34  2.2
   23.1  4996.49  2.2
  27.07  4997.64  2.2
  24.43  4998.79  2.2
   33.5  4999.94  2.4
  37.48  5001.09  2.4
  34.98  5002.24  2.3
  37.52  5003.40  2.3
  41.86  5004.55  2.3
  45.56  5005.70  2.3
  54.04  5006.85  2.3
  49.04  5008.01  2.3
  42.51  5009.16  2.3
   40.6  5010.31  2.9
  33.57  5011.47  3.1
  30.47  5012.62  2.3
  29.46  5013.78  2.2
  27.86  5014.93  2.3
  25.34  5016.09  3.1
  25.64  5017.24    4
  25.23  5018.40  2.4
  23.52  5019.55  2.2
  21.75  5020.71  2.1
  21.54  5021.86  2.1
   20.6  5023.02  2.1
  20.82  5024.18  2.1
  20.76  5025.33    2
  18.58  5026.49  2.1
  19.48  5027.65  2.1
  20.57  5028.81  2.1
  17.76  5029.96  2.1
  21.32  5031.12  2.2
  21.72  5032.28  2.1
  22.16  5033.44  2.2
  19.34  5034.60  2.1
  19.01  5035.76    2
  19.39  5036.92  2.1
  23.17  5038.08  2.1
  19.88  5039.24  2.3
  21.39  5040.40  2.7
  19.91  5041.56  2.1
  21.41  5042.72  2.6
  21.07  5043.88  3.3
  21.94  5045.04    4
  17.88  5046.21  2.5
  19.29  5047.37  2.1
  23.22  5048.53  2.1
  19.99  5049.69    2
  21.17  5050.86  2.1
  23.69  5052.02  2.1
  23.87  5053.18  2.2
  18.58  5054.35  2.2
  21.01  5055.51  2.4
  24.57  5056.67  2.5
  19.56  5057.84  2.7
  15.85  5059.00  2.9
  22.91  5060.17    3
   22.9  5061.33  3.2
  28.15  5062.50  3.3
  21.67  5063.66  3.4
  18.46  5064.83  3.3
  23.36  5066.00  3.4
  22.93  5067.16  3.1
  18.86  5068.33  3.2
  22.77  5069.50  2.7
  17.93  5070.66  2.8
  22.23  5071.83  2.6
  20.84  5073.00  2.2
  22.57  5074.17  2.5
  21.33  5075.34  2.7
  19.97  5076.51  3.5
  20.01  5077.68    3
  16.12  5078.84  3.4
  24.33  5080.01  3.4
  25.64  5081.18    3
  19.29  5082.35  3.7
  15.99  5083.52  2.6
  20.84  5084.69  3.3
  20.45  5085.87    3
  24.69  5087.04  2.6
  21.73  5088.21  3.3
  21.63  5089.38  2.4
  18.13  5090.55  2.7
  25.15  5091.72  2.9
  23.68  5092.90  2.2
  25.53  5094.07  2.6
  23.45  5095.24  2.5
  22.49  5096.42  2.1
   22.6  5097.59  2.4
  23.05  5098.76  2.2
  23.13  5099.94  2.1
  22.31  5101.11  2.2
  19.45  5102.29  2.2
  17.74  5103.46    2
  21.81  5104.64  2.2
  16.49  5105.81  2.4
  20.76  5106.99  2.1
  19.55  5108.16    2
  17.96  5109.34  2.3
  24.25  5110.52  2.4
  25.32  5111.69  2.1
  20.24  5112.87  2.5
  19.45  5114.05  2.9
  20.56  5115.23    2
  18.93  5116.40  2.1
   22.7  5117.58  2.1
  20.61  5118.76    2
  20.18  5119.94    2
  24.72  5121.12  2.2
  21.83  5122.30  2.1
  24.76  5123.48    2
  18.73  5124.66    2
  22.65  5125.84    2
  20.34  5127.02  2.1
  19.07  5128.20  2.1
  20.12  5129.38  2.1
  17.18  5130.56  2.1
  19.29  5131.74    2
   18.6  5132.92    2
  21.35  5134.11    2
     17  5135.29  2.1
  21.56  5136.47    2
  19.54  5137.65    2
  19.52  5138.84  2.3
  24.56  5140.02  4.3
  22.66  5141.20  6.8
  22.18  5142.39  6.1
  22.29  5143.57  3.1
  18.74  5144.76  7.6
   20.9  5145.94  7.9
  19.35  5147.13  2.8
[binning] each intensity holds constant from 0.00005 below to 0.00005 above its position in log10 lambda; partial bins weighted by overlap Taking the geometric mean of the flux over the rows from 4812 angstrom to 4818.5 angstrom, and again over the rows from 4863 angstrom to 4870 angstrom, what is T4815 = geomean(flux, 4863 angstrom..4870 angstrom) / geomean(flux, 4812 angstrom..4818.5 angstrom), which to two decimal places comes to 1.06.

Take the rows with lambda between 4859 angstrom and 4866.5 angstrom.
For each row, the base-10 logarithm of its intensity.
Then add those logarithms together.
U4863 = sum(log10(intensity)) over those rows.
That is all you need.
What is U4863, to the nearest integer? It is 11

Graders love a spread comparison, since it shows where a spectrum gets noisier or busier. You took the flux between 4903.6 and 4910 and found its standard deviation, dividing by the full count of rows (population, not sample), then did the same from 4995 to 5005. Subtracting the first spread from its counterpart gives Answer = 4.8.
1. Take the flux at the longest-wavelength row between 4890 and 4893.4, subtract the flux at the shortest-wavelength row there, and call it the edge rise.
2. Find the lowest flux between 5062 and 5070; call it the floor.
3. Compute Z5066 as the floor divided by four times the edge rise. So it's 15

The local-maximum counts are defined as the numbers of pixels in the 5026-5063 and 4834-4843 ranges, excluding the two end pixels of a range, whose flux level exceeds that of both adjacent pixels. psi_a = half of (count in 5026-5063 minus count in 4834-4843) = 4.0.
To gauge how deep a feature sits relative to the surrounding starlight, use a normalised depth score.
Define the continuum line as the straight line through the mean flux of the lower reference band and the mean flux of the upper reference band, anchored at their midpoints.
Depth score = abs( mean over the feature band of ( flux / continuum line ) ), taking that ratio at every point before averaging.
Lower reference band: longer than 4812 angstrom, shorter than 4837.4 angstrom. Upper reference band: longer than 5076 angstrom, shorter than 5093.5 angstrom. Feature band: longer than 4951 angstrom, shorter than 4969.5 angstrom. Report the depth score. 1.29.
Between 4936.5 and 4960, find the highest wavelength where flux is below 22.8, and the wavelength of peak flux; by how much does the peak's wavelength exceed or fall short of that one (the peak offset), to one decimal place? 8.0 angstrom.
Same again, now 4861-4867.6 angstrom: -3.4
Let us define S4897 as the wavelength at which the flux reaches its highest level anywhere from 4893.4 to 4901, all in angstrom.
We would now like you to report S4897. 4897.39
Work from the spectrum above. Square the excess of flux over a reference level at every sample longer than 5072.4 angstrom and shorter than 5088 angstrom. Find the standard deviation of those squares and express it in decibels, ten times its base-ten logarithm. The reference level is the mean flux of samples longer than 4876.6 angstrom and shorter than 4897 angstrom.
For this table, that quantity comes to 10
